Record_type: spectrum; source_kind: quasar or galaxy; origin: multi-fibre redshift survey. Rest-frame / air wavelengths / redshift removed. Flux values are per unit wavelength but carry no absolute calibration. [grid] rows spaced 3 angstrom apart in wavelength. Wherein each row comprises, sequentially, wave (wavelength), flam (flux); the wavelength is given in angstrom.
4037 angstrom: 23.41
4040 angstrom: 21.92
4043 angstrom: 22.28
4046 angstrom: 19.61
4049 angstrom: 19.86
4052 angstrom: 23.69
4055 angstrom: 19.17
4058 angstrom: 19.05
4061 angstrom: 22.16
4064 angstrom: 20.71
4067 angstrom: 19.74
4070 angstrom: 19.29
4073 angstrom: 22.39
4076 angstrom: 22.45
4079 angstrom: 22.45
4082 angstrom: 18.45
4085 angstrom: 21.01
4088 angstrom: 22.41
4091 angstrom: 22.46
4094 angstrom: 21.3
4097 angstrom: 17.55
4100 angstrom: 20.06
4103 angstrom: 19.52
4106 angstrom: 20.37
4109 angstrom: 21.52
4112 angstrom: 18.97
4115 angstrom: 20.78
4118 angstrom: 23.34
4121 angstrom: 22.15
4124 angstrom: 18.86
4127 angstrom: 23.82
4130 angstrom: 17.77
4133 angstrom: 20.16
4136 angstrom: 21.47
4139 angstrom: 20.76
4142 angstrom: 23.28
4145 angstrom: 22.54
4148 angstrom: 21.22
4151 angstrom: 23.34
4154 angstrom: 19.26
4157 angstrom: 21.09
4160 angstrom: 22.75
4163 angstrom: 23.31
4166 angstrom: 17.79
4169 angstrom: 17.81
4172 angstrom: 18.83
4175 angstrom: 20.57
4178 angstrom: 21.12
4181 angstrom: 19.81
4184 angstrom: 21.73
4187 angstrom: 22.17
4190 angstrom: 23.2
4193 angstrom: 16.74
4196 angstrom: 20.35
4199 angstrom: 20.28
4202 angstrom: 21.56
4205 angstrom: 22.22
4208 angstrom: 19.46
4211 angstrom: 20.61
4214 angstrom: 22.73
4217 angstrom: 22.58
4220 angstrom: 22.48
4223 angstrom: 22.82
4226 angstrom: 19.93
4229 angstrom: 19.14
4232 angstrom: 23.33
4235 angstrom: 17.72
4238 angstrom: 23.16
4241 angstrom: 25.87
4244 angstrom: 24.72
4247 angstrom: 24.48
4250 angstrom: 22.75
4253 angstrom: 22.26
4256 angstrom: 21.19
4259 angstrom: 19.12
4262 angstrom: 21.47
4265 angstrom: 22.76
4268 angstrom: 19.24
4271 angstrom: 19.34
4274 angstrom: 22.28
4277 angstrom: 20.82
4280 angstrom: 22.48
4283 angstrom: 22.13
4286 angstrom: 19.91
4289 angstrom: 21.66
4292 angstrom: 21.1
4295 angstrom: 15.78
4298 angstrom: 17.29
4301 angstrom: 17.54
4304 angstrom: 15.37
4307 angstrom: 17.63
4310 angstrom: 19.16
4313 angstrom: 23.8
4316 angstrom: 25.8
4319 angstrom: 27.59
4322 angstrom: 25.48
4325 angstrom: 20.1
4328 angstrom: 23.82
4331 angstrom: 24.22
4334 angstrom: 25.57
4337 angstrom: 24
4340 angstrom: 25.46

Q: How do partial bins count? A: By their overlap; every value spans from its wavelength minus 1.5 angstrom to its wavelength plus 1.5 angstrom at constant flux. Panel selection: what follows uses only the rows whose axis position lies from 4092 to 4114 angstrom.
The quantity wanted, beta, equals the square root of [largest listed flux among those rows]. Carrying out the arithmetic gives 4.6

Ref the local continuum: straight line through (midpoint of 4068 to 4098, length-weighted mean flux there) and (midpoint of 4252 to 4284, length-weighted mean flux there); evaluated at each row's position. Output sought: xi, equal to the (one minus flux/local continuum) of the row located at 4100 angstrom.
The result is 0.05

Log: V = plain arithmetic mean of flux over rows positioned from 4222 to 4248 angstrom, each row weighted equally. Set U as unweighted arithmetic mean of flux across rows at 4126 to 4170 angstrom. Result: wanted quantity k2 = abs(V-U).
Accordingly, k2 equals 1.26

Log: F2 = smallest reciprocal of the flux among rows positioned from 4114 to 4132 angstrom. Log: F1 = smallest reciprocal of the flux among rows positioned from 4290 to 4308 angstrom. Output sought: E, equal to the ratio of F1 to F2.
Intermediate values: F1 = 0.0474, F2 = 0.0420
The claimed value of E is 1.13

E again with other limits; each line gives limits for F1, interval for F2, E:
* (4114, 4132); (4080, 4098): 0.94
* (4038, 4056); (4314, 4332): 1.16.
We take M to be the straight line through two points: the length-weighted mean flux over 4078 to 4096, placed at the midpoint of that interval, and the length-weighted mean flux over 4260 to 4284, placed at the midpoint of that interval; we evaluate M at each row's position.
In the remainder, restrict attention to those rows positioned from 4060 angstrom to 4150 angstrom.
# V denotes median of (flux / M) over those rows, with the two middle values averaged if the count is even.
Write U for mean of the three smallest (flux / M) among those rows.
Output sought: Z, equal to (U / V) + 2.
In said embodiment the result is 2.85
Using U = 0.84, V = 1.00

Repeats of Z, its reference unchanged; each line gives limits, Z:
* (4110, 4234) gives 2.83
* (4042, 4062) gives 2.97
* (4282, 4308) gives 2.92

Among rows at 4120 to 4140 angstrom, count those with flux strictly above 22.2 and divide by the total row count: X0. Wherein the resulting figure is 0.14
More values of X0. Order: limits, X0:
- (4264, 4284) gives 0.43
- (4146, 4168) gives 0.43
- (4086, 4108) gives 0.29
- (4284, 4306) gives 0.00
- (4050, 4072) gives 0.14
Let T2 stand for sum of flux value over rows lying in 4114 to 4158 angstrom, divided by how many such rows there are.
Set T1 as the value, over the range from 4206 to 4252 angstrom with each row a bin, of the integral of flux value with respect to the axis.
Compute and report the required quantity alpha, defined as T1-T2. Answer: 996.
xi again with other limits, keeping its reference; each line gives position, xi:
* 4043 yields -0.06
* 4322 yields -0.20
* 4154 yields 0.09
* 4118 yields -0.11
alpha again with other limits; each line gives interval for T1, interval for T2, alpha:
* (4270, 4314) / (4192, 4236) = 847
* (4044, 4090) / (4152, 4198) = 939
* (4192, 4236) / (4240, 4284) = 897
